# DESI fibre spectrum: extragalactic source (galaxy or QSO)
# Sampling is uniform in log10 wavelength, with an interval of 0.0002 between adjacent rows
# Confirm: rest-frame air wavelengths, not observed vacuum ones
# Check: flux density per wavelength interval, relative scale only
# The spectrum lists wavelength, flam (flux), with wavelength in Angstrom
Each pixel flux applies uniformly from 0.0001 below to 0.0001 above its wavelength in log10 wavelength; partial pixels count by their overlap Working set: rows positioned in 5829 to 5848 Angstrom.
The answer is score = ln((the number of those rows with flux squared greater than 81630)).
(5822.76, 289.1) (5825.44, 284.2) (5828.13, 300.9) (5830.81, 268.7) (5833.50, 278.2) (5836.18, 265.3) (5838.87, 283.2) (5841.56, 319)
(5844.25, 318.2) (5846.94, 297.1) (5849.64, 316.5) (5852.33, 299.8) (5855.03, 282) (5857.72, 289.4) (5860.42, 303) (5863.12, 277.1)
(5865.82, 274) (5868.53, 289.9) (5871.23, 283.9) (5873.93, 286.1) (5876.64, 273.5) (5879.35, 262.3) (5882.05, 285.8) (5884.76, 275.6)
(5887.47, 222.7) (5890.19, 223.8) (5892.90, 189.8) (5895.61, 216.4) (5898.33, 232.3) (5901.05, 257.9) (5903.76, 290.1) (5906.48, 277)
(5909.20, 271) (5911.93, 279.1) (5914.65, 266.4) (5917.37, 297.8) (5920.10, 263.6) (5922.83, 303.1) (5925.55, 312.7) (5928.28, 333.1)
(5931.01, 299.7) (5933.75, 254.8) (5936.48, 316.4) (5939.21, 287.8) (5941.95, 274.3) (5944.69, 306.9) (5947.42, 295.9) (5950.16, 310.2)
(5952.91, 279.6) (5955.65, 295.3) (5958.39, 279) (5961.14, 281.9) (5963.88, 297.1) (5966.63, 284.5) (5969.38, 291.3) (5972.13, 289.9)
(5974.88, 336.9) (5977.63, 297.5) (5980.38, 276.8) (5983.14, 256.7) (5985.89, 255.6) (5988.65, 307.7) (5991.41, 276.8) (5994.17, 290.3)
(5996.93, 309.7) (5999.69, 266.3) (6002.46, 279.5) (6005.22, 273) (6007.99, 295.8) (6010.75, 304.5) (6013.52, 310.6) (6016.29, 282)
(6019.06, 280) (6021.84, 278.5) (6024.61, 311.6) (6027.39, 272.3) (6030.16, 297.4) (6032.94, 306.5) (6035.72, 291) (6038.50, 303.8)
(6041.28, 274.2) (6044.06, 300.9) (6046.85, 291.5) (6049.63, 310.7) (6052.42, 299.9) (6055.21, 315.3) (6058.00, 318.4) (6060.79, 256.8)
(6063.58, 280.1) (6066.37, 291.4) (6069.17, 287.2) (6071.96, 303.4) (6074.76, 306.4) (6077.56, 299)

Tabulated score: 1.10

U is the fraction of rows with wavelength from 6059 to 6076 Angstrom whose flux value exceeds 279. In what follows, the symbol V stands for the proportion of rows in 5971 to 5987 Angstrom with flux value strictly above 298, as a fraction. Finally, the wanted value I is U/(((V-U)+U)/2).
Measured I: 10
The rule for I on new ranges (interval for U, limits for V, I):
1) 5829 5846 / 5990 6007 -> 6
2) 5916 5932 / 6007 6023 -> 5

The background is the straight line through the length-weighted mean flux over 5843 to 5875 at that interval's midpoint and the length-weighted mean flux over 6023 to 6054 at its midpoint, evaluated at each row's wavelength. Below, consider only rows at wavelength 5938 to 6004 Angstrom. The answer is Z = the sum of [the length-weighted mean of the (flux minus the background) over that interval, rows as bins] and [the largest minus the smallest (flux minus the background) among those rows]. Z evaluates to 75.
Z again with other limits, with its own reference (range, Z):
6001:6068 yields 58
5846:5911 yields 104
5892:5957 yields 129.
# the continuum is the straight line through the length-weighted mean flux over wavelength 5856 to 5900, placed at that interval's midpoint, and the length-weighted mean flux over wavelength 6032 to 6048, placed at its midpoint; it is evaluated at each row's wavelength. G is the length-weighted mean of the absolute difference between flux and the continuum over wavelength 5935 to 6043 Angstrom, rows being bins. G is 16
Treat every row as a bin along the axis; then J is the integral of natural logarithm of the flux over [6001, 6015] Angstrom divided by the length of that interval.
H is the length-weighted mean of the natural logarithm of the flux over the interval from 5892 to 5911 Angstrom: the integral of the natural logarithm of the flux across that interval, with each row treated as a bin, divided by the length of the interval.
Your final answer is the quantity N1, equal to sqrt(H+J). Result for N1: 3.34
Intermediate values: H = 5.51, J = 5.677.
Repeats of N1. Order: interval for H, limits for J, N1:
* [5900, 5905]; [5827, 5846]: 3.36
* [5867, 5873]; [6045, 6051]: 3.37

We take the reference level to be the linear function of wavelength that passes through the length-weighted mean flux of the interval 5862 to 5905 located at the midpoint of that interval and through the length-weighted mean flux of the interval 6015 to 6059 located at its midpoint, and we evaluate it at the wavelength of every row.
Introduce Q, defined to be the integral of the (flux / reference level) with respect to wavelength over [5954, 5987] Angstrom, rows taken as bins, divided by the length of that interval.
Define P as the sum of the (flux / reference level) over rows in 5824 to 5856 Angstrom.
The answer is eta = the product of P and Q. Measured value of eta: 14.5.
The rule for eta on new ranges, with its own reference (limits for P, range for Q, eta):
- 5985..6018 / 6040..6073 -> 11.8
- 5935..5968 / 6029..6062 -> 12.7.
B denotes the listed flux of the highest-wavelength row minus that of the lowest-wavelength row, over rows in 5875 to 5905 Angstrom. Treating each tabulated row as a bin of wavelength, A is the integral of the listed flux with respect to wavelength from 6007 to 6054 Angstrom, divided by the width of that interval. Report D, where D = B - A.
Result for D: -278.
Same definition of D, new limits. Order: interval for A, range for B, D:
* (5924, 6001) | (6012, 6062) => -345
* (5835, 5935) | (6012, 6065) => -308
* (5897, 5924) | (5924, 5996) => -296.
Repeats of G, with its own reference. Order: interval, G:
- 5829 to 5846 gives 36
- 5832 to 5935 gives 29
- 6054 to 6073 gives 18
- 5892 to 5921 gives 22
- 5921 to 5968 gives 22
